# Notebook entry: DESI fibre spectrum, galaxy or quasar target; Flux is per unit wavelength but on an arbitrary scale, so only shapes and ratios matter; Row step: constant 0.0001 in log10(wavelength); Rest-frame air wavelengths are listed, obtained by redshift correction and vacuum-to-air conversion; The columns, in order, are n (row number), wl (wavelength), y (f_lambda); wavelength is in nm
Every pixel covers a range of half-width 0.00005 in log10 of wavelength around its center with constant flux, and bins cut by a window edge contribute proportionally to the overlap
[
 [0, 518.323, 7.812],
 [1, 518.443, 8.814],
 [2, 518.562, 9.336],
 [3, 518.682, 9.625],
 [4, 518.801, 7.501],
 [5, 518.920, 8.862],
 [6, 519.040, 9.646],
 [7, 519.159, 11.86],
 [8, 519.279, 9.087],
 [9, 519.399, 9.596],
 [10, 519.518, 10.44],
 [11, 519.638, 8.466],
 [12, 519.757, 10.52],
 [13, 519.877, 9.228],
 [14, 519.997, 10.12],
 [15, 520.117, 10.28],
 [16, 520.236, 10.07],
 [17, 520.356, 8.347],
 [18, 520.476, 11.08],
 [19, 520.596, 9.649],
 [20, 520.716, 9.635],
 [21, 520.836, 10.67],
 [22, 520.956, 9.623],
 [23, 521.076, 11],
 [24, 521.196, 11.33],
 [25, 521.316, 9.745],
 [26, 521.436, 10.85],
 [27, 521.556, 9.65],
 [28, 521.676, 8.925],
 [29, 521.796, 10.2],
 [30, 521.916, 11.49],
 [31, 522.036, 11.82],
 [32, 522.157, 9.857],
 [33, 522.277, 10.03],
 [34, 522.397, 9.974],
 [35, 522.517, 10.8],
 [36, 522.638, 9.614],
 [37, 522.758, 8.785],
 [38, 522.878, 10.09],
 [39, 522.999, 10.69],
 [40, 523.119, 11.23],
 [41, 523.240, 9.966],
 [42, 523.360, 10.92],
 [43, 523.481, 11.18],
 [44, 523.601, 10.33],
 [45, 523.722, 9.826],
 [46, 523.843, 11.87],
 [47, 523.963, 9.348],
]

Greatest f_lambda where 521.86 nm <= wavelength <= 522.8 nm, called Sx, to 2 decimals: 11.82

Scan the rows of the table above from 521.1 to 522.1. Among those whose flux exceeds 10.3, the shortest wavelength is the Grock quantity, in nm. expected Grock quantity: 521.196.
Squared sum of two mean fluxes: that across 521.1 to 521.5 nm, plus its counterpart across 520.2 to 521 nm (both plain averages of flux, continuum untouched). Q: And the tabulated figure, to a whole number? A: 421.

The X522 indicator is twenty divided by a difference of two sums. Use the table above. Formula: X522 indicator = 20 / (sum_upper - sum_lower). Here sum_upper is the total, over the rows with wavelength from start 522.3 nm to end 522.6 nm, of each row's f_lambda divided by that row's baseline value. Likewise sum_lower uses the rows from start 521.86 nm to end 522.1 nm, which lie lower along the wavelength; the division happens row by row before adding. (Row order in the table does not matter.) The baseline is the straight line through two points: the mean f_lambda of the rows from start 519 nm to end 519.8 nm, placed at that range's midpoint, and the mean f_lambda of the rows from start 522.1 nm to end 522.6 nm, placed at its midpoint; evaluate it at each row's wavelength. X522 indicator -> -78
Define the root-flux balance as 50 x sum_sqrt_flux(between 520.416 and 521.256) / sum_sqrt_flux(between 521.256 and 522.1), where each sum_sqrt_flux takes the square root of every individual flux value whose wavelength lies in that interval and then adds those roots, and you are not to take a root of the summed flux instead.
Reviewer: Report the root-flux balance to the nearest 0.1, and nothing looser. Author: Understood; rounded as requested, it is 50.1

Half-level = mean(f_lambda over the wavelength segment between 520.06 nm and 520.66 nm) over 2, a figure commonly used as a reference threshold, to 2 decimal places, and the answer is 4.94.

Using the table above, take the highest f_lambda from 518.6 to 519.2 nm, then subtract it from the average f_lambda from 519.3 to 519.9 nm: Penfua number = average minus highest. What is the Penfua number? -2.2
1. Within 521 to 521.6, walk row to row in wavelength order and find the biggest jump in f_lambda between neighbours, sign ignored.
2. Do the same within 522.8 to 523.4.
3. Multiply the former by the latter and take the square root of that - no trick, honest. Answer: 1.42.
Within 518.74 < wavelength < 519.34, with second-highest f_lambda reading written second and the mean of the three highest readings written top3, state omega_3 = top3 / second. 1.06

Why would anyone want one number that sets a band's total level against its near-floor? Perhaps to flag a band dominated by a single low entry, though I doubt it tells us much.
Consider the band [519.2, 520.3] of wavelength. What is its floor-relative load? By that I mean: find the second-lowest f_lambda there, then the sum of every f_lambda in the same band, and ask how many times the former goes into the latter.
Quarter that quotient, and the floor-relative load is 2.42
